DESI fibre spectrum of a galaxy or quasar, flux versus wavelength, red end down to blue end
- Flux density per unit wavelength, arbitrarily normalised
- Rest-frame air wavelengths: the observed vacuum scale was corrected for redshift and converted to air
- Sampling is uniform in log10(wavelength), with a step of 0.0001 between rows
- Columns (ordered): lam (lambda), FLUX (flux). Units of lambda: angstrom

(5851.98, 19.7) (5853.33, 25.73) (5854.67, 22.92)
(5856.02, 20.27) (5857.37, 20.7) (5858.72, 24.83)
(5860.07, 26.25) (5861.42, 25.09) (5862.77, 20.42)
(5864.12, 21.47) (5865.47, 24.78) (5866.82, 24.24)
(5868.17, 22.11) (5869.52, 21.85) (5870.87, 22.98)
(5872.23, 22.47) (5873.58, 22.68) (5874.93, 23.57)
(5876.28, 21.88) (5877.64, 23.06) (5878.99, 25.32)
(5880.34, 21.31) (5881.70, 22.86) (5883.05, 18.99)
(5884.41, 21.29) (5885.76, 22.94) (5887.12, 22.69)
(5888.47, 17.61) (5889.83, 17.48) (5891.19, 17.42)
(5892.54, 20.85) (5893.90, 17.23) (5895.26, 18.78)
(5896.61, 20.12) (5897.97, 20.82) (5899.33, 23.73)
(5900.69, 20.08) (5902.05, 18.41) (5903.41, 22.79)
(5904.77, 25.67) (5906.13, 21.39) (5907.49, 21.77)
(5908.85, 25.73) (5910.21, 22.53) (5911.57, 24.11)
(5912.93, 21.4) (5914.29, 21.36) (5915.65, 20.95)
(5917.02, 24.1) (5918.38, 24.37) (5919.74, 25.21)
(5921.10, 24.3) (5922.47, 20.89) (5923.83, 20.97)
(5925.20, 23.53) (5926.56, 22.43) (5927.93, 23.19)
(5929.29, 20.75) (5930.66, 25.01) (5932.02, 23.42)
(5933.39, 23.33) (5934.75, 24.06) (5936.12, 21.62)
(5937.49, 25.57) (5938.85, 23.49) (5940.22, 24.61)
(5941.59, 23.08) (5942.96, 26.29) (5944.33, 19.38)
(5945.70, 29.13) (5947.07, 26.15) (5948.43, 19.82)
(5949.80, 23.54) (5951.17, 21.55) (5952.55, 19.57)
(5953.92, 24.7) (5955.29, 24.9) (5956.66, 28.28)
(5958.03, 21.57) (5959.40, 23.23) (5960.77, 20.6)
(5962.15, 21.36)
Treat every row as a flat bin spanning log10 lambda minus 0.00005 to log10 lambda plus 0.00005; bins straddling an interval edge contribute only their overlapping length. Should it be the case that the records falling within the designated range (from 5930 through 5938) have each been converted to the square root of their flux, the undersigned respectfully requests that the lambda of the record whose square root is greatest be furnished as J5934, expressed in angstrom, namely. 5937.49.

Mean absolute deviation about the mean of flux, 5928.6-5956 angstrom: 1.9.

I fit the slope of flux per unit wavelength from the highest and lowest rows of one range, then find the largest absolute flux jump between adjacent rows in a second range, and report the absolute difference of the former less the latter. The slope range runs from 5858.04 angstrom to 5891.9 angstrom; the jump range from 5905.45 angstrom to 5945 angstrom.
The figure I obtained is 7.1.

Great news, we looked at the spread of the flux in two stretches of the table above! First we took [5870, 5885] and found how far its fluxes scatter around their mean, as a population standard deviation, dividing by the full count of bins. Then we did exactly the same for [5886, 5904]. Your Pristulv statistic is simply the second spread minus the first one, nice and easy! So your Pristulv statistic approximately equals 0.64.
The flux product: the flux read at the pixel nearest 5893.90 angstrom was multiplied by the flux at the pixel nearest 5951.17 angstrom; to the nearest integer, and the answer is 371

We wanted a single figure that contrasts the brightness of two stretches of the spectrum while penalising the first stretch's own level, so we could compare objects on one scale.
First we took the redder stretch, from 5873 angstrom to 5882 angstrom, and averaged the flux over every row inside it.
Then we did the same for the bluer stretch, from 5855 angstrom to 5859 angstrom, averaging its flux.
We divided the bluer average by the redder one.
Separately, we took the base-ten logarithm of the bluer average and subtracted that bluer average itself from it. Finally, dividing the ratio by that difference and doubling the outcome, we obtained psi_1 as -0.0928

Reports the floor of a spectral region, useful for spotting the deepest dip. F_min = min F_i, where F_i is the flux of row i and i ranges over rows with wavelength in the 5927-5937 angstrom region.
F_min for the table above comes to 20.75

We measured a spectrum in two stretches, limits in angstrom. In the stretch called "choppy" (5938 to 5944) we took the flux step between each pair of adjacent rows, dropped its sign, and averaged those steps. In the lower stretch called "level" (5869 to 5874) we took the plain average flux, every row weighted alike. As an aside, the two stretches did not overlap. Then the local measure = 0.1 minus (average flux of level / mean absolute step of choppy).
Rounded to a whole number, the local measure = -11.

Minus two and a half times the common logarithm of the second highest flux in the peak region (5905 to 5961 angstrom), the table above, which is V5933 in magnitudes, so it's -3.63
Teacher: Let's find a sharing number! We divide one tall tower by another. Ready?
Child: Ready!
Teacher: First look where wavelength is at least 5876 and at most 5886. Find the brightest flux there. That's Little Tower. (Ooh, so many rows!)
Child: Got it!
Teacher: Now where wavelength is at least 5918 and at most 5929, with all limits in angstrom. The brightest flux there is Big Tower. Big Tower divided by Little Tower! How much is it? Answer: 1.00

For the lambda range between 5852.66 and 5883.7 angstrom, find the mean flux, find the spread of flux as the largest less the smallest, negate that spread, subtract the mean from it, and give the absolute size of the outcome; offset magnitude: 30.1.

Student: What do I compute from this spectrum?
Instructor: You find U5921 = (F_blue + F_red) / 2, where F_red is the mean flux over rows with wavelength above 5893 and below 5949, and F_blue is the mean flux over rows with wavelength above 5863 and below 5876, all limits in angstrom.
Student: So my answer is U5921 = 22.8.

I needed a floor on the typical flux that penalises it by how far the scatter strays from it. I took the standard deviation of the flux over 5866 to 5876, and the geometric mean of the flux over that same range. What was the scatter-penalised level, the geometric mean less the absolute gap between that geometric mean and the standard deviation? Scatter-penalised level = 0.8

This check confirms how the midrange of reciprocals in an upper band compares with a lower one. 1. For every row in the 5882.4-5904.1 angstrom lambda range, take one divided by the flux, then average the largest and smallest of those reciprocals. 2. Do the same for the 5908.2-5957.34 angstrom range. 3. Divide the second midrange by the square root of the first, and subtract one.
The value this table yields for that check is -0.808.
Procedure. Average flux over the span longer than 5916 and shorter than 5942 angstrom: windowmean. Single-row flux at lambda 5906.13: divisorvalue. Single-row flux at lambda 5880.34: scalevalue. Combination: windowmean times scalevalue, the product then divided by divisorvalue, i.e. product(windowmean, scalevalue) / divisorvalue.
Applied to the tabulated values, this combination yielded 23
